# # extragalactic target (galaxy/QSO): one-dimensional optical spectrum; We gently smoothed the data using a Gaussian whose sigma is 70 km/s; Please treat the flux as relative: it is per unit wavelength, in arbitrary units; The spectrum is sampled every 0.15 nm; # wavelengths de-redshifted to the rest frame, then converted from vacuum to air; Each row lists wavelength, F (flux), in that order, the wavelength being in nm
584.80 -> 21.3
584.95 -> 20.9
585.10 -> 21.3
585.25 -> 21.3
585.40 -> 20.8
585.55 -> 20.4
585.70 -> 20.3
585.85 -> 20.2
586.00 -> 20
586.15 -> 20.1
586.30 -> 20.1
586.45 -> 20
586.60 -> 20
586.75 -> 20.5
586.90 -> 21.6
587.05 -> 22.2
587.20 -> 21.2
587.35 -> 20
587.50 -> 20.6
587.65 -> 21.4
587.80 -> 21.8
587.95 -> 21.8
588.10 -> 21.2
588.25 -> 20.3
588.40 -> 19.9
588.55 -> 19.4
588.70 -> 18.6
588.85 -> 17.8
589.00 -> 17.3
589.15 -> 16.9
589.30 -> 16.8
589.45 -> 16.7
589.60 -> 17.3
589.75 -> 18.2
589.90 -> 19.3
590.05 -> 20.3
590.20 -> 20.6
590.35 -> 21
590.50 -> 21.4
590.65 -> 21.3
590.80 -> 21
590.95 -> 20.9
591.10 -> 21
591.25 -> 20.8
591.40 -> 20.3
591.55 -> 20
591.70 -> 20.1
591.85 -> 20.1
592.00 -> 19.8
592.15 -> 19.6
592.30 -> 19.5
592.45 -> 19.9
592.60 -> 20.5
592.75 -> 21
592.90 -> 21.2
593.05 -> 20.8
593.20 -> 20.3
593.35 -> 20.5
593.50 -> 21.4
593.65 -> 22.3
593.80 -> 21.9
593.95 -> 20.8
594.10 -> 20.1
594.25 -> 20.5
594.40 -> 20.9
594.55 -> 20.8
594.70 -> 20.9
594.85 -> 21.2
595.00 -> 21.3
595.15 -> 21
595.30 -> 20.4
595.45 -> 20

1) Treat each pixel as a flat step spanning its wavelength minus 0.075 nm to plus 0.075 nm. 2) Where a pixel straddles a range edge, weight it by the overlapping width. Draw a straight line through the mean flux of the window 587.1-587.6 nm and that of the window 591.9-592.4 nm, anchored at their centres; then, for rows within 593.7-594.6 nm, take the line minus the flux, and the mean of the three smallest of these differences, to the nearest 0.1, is -2.0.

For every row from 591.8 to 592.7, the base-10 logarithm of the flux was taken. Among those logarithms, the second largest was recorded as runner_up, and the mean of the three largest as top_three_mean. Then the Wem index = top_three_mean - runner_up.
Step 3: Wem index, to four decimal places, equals 0.0014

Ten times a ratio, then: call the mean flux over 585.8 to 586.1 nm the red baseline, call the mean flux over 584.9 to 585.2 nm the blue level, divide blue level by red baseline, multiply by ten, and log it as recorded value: 10.5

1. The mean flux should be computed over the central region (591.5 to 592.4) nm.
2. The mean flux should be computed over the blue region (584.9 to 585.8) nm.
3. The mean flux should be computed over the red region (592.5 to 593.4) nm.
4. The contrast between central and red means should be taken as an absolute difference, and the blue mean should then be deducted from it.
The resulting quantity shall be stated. -20.0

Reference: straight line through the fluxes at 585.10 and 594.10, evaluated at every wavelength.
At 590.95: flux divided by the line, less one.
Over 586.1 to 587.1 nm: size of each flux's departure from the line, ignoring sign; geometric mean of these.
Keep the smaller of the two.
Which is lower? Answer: 0.019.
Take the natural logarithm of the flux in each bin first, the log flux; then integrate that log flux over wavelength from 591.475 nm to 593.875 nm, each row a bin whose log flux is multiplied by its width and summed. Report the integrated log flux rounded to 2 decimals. 7.25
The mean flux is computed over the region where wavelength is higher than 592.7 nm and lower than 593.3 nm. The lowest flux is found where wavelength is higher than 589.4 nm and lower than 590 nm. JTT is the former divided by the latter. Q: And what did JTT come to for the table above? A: 1.25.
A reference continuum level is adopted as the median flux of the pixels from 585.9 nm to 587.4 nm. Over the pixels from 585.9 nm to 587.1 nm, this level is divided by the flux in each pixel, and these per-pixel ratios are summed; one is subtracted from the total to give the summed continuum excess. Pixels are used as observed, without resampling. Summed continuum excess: 6.83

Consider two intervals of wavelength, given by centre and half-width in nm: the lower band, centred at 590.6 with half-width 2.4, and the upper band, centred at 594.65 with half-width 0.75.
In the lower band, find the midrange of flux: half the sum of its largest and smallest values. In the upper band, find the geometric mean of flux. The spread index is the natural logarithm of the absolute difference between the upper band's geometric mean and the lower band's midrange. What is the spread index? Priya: 0.6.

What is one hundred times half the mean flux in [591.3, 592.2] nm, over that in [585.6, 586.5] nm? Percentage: 49.7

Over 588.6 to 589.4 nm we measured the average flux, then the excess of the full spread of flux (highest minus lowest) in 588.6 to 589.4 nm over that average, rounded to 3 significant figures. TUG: -15.7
